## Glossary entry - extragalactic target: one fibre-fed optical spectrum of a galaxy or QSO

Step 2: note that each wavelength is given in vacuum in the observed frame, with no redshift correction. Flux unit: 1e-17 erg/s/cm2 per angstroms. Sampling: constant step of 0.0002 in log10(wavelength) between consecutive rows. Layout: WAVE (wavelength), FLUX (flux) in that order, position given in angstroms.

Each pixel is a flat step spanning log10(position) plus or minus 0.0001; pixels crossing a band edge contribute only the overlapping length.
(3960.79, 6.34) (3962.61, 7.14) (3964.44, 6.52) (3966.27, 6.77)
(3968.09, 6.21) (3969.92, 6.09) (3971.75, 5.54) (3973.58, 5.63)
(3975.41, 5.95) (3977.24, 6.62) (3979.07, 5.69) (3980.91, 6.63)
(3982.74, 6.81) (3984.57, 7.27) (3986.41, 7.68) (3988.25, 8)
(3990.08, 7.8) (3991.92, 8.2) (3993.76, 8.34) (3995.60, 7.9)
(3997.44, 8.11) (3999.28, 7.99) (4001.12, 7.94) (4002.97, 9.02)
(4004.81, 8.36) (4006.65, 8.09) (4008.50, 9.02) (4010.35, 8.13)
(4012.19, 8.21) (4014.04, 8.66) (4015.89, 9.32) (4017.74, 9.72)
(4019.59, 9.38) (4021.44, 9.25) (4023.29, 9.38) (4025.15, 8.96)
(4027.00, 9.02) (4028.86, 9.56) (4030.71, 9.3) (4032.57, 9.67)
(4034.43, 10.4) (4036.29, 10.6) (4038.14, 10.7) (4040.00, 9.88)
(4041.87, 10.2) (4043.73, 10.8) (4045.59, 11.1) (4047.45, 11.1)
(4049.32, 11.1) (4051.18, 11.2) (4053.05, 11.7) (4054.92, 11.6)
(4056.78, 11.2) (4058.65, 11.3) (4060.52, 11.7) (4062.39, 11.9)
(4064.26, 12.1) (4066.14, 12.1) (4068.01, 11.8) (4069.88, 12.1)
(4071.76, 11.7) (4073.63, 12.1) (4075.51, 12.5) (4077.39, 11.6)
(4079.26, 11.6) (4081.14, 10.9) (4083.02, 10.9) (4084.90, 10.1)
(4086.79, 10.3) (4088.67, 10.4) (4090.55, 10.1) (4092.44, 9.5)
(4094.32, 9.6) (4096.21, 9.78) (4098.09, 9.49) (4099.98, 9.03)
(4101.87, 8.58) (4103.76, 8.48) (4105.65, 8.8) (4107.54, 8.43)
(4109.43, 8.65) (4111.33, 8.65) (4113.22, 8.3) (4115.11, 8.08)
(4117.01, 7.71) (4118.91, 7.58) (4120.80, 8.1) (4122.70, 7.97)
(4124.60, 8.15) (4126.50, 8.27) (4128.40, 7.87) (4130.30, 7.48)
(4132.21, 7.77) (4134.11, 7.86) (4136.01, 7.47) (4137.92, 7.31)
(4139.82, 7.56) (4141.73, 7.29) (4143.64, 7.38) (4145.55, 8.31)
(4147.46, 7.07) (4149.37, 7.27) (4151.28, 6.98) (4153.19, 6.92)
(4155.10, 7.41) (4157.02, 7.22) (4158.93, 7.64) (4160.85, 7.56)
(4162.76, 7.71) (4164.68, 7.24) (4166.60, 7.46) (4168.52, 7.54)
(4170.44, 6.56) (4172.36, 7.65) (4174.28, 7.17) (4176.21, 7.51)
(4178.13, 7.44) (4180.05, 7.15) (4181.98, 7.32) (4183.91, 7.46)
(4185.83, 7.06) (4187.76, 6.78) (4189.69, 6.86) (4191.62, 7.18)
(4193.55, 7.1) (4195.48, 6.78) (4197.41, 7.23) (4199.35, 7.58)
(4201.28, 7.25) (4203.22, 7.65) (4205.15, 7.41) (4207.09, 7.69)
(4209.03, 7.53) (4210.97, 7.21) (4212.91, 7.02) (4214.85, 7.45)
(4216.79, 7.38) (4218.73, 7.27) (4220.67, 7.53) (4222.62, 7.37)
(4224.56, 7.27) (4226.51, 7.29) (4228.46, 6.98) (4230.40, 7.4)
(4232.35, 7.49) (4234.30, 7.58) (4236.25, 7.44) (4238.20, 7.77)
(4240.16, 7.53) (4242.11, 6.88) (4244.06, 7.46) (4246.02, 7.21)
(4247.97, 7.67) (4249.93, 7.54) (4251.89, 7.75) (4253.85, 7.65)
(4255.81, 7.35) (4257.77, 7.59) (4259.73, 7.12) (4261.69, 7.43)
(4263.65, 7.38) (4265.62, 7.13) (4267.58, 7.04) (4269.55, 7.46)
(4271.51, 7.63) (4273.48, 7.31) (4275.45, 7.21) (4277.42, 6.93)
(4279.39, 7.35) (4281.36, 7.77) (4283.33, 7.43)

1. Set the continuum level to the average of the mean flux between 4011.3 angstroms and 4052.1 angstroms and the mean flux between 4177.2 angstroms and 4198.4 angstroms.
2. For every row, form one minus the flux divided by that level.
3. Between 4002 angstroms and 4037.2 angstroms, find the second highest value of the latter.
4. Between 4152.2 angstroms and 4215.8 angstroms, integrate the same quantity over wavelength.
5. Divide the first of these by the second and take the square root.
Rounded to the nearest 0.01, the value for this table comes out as 0.07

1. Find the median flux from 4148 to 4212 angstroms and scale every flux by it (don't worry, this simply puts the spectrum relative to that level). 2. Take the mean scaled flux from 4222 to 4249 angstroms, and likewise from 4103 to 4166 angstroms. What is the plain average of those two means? 1.04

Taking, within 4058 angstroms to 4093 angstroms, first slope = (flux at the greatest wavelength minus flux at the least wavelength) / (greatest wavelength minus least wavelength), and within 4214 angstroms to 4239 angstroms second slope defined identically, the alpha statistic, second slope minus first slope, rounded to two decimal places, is 0.07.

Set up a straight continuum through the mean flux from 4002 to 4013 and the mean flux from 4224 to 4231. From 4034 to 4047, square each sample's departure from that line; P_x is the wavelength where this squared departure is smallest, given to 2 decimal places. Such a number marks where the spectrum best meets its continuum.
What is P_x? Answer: 4040.00 angstroms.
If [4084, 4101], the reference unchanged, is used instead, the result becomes 4099.98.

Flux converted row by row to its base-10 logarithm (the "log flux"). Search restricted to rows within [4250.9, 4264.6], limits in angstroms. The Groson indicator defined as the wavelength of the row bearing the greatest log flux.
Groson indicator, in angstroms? 4251.89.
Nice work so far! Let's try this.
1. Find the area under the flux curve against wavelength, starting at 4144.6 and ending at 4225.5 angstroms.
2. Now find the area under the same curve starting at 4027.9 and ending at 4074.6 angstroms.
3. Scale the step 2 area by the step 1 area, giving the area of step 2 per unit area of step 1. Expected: 0.87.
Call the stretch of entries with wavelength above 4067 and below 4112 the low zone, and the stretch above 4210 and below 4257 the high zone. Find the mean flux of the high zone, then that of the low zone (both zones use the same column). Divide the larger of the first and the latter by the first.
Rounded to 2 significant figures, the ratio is 1.4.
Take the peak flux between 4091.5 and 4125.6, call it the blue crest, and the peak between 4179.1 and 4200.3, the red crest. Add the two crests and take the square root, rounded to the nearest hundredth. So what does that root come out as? 4.17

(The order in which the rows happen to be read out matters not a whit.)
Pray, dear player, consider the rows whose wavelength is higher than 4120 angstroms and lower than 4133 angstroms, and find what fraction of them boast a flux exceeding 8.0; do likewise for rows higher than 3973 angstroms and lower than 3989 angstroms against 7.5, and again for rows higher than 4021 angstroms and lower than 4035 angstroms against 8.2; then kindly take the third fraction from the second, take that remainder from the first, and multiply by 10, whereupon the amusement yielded 12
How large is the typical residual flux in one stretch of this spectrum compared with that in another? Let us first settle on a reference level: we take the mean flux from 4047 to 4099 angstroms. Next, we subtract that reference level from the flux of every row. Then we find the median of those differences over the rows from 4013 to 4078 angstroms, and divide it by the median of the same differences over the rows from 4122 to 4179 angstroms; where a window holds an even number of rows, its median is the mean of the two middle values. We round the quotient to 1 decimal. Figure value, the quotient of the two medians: 0.0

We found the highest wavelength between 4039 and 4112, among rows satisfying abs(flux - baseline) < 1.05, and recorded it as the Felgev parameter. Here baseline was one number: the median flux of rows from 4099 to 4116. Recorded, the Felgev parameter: 4111.33 angstroms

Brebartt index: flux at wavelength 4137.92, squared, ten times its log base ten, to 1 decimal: 17.3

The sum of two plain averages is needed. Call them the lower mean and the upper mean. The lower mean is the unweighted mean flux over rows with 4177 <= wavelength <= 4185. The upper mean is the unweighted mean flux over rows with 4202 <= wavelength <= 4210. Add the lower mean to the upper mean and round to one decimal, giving 14.9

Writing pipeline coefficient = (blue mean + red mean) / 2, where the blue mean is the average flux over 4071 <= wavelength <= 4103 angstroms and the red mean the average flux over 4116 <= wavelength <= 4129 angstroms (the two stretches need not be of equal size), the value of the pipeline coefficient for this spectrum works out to 9.2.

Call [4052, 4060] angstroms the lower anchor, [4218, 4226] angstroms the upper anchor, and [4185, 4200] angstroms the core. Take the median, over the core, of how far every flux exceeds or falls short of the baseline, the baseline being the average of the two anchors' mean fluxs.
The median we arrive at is -2.3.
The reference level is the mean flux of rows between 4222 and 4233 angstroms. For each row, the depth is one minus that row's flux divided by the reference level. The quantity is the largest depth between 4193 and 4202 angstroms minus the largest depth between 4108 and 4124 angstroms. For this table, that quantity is 0.11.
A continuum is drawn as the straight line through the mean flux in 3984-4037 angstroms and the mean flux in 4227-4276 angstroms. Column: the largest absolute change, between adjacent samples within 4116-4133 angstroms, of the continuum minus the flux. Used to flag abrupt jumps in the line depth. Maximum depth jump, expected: 0.53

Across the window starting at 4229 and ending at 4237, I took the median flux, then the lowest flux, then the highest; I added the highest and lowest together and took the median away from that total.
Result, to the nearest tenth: 7.5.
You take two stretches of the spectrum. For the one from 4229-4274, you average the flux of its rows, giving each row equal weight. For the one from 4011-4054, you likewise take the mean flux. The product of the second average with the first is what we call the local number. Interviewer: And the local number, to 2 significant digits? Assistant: 74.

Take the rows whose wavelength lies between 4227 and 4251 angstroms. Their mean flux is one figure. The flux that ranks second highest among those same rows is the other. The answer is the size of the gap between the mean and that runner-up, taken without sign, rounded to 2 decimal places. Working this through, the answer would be 0.26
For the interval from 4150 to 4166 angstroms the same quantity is 0.30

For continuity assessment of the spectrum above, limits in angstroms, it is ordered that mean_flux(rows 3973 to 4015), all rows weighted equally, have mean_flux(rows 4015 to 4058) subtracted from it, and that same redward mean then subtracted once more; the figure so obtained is -13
